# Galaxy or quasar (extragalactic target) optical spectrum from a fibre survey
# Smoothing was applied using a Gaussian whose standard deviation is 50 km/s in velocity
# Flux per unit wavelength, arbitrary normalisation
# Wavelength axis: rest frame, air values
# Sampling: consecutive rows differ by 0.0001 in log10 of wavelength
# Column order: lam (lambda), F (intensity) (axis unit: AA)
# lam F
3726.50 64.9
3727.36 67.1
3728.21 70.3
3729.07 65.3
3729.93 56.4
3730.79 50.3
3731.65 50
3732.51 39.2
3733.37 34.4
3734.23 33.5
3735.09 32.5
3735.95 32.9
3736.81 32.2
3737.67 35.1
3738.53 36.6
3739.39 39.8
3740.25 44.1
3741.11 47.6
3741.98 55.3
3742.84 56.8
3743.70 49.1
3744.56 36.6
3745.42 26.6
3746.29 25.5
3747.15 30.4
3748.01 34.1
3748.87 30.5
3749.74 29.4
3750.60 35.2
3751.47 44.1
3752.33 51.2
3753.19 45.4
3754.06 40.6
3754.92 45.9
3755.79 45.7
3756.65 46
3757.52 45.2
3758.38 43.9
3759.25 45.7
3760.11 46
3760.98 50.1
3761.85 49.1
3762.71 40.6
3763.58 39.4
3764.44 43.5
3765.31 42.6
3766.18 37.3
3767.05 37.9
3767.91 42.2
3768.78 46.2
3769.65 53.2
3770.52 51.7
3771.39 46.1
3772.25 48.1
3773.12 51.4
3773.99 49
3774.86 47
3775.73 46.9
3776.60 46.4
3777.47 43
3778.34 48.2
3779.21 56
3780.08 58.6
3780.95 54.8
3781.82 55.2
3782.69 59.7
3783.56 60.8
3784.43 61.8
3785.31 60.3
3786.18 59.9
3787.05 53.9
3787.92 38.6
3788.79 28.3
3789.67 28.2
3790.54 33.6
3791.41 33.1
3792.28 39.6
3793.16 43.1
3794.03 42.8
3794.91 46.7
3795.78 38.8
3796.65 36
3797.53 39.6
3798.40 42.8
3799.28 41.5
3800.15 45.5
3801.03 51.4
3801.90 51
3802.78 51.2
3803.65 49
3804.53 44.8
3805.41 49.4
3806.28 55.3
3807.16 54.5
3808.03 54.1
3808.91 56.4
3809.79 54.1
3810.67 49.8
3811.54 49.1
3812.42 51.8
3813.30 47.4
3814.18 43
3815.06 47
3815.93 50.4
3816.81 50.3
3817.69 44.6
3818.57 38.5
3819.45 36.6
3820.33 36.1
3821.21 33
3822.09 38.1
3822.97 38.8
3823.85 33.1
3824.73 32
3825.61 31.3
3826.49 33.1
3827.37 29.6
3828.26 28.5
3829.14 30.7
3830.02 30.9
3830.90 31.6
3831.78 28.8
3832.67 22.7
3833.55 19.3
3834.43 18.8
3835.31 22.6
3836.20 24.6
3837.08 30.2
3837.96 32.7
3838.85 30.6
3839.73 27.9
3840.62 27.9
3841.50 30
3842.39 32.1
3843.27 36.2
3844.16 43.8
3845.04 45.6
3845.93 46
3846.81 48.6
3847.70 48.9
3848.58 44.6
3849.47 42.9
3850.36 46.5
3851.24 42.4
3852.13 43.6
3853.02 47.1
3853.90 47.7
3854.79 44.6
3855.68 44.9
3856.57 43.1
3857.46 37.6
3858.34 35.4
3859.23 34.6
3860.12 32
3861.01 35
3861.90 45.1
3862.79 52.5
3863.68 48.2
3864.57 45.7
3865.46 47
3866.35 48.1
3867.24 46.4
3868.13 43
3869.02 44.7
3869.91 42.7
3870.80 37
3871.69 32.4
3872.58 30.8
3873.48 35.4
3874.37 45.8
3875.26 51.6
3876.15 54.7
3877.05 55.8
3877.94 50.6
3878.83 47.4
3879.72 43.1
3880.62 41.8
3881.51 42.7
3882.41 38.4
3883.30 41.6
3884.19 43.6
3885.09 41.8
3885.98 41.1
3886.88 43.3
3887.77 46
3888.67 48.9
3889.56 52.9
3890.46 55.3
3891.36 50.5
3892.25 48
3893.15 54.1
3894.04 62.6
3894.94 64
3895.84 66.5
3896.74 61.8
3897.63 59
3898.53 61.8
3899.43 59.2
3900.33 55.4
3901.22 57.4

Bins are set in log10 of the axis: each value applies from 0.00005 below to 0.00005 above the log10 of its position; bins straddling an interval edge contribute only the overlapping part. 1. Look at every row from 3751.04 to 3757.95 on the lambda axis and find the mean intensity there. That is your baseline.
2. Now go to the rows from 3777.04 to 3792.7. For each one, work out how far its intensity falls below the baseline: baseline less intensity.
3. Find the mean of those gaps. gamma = -3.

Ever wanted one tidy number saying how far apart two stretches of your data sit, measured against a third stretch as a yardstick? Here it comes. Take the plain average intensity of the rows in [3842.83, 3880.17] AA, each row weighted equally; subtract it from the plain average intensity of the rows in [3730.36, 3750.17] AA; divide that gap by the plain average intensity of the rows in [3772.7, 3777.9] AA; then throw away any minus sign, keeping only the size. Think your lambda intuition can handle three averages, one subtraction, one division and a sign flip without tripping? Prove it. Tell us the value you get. 0.11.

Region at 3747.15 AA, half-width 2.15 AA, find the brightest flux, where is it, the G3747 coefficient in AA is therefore 3748.01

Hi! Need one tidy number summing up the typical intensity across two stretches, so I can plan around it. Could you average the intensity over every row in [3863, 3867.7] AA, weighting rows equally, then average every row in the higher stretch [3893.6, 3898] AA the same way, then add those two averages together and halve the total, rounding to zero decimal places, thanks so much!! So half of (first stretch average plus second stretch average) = 55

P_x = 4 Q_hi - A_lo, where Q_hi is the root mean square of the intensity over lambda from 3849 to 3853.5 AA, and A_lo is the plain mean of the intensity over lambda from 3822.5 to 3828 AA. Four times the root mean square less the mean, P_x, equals 145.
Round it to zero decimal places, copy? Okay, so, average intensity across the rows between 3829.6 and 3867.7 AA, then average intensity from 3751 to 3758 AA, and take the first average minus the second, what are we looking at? -7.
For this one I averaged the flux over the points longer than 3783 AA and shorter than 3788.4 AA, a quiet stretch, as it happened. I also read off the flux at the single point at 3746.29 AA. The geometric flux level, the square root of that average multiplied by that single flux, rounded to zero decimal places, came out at 38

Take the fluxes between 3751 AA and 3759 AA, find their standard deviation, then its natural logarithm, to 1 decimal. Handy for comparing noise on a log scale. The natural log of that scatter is 1.0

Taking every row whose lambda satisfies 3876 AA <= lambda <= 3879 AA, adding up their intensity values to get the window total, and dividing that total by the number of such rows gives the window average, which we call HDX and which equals 52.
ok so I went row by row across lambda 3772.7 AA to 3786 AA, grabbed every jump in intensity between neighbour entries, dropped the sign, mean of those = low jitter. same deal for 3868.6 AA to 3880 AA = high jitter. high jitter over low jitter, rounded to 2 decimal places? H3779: 1.66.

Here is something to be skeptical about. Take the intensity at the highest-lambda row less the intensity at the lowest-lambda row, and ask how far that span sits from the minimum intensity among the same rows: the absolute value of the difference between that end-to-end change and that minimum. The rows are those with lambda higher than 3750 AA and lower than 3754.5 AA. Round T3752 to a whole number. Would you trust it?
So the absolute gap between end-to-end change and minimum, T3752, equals 30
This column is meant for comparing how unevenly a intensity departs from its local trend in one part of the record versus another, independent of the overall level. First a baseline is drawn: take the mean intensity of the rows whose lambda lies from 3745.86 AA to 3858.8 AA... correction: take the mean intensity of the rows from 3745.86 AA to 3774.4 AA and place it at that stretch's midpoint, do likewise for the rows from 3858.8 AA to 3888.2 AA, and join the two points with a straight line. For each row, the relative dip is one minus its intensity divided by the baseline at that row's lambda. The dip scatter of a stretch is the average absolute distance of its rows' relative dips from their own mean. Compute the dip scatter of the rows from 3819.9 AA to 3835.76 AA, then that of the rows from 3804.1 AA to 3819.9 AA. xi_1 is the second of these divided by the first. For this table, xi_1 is 1.0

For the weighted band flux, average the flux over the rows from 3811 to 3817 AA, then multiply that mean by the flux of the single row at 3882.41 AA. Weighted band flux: 1860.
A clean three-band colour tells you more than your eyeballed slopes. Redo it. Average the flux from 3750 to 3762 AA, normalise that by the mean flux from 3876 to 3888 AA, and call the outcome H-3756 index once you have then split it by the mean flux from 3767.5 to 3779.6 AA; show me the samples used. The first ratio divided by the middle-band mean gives 0.0208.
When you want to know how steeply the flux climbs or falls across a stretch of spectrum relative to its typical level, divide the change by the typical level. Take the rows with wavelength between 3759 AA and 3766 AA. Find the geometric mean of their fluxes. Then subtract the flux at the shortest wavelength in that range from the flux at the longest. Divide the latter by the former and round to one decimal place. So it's -0.1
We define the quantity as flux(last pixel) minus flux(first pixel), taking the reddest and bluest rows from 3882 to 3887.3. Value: 4.9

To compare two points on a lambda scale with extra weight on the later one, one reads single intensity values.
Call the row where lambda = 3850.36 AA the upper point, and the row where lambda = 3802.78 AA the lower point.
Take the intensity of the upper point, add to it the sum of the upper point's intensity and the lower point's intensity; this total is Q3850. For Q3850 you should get 144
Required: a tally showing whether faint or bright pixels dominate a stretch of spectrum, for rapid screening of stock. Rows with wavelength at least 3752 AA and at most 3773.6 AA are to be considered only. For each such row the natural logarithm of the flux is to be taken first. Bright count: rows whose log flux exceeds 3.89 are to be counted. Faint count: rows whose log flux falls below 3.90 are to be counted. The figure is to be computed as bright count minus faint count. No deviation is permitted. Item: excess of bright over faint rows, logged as -14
